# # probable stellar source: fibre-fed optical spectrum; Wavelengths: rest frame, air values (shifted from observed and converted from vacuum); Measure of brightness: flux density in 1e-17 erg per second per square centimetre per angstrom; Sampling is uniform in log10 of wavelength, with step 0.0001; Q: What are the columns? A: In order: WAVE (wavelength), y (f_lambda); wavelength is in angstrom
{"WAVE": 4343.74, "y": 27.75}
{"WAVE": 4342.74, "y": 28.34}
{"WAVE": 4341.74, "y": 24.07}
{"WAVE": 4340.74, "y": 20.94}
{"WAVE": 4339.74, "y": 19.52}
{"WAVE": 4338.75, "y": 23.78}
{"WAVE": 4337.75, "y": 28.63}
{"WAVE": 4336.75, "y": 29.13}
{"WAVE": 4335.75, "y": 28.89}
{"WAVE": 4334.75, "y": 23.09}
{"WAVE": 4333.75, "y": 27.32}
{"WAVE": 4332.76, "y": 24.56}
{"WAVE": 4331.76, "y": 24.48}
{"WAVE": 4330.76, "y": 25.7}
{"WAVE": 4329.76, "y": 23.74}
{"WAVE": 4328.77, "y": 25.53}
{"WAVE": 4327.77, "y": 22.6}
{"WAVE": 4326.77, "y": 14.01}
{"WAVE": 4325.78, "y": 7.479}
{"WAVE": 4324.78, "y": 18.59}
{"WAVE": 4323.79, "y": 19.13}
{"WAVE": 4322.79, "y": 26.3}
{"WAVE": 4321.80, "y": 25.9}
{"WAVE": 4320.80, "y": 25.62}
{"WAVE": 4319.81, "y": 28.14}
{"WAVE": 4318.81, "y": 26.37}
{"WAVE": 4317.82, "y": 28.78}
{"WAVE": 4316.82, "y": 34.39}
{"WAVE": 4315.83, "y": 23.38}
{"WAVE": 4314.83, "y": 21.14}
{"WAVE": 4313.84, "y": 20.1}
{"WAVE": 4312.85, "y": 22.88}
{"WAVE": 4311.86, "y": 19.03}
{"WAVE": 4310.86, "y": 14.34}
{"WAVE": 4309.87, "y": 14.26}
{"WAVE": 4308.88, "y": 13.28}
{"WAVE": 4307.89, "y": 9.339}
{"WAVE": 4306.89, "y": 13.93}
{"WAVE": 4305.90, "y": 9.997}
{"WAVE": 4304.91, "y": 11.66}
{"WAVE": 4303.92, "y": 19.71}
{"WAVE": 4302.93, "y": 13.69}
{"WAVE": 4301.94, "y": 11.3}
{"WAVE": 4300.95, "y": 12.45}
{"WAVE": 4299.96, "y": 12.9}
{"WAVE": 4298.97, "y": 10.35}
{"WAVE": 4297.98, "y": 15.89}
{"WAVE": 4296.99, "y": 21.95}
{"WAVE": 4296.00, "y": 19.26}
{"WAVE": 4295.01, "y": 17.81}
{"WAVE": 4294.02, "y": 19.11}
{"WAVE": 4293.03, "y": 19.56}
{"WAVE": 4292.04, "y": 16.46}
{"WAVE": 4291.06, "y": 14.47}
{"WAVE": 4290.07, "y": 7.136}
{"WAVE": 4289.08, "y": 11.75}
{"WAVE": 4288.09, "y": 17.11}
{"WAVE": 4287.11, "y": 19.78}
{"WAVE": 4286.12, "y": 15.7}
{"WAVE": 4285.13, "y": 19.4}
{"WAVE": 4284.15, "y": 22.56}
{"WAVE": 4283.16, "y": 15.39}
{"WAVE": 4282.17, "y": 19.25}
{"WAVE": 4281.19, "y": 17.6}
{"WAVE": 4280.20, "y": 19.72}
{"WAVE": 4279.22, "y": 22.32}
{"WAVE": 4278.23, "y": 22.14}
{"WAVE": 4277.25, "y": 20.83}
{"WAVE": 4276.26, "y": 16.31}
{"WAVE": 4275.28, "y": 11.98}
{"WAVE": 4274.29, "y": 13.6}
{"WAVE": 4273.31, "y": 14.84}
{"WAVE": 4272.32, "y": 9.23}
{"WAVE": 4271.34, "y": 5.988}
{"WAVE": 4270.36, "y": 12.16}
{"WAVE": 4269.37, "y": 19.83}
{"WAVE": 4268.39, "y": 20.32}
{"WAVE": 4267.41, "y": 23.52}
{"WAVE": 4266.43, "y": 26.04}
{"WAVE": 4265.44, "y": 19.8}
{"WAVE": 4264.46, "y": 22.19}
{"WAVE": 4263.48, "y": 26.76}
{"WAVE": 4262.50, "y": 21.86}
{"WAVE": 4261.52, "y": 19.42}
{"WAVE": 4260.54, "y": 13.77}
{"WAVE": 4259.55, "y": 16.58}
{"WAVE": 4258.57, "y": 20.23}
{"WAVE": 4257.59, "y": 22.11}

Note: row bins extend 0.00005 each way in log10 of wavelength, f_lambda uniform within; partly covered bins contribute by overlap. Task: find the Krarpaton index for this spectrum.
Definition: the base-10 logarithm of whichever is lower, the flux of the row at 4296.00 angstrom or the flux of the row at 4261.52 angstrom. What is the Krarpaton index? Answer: 1.28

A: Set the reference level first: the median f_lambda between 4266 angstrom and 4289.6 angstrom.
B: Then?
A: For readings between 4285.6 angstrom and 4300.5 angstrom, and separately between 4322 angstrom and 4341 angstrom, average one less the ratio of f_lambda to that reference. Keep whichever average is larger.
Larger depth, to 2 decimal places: 0.13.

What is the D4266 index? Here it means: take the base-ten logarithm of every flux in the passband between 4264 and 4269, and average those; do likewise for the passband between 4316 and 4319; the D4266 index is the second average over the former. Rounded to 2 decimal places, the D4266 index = 1.09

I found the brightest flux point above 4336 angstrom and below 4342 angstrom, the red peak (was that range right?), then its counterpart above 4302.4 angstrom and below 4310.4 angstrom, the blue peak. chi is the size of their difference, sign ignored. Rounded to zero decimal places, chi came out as 9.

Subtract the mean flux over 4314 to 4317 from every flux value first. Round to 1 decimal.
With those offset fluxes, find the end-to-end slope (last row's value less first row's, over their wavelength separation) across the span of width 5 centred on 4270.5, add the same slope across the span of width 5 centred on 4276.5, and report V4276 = -0.7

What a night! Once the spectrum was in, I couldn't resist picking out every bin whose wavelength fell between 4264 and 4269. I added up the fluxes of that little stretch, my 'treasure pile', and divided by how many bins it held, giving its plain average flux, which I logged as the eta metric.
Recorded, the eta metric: 22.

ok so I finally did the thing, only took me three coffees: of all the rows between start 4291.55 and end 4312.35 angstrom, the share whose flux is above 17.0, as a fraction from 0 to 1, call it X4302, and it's 0.33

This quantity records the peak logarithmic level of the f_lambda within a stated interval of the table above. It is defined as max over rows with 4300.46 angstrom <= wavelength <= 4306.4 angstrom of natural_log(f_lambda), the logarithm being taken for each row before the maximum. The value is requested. 3.0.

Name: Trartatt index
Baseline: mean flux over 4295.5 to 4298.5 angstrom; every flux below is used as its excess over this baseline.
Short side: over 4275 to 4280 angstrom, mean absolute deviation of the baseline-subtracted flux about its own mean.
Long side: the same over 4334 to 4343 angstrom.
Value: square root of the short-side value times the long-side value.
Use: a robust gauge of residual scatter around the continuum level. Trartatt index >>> 3.4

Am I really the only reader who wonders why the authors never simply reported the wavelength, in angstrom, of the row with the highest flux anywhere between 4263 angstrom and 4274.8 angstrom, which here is 4263.48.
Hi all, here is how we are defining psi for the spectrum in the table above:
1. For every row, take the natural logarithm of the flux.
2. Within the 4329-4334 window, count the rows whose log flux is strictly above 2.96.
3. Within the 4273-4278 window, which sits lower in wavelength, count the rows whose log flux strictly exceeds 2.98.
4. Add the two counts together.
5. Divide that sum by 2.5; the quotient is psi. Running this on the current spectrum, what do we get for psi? 2.4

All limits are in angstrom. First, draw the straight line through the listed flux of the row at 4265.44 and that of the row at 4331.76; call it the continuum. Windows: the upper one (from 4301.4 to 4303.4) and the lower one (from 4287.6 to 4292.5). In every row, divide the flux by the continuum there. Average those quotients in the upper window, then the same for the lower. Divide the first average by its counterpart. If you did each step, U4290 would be 0.90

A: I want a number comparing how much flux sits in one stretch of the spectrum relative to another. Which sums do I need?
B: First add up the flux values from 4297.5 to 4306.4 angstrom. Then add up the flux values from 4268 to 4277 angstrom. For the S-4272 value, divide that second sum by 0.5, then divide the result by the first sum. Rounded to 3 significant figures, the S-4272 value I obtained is 2.11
